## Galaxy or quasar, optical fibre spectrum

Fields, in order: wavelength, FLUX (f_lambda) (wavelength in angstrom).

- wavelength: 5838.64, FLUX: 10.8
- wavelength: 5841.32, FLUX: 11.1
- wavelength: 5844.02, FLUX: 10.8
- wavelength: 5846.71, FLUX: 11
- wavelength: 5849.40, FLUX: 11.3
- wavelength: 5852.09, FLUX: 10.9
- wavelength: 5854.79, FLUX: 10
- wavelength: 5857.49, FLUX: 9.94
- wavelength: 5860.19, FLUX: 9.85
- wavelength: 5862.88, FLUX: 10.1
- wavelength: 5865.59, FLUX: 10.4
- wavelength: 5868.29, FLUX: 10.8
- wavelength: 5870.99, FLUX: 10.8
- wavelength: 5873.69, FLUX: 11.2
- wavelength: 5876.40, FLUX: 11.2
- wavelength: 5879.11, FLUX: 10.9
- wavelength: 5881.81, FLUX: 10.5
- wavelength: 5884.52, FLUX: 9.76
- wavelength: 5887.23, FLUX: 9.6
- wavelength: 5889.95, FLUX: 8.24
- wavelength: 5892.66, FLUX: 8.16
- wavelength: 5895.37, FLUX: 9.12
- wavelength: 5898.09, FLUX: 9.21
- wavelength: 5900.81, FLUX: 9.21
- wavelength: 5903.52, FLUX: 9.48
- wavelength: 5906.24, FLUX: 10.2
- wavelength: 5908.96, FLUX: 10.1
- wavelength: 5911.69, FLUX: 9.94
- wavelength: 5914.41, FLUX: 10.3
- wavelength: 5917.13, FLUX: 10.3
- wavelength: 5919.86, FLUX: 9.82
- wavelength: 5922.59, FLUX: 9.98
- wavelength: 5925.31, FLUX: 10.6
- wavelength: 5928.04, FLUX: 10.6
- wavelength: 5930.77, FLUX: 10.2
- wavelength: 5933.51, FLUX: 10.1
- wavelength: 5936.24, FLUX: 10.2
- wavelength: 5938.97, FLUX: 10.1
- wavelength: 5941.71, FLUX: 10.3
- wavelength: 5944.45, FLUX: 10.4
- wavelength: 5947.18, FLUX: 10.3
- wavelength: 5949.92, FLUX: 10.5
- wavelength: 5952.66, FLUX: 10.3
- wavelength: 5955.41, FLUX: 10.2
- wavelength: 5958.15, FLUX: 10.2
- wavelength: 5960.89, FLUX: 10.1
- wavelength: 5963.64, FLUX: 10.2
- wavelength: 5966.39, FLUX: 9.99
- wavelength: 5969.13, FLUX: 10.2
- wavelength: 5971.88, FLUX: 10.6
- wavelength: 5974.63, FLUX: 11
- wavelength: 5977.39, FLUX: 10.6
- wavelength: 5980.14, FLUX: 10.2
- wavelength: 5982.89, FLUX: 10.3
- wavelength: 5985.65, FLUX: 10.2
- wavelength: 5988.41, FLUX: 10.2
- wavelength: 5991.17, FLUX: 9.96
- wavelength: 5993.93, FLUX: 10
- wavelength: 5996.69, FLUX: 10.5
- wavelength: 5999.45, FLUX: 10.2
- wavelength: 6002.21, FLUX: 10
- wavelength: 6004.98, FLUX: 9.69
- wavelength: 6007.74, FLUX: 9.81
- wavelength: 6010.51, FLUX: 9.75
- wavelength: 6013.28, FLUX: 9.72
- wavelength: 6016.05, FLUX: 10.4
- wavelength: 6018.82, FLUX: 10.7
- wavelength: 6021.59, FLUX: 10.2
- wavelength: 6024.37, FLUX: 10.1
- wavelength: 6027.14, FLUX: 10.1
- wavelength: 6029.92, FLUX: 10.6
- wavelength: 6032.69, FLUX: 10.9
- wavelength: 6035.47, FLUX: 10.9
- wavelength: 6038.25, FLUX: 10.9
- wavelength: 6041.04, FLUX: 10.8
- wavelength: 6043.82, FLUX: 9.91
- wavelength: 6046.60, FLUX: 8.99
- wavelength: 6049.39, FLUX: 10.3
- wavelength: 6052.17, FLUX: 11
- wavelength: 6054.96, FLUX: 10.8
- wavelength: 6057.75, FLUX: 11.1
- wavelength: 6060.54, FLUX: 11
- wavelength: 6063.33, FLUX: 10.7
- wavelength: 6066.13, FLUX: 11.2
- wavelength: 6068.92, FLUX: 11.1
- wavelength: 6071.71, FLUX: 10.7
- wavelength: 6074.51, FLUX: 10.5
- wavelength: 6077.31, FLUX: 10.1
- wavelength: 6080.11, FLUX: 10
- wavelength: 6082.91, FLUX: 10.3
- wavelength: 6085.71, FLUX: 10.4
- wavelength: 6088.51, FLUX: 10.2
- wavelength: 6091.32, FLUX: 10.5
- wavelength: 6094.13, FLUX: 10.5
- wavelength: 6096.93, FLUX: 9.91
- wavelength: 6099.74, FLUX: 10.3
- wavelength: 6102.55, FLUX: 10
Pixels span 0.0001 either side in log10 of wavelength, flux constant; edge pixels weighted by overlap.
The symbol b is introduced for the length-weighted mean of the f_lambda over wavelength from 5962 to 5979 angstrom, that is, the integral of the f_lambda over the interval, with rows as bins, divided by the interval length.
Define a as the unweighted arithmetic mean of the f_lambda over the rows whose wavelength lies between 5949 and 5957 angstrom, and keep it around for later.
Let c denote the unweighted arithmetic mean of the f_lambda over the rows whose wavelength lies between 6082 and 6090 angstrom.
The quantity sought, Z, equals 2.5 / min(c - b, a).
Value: -21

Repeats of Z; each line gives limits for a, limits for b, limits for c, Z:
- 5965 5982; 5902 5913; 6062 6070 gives 2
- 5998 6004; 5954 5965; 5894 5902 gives -3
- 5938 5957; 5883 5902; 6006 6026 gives 2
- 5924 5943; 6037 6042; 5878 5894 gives -2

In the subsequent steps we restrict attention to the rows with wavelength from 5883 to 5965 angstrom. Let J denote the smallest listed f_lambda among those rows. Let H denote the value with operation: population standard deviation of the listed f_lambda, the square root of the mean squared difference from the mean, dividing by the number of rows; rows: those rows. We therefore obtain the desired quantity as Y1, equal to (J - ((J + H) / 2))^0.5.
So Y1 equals 1.94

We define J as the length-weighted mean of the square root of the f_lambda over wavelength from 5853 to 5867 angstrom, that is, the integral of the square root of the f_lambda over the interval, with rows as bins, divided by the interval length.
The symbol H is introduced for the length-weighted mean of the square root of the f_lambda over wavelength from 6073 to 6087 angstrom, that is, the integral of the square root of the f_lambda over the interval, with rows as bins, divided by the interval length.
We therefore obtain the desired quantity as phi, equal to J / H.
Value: 0.99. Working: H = 3.20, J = 3.17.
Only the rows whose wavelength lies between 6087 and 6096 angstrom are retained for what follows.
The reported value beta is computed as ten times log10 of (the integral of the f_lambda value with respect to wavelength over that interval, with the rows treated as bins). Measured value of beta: 19.70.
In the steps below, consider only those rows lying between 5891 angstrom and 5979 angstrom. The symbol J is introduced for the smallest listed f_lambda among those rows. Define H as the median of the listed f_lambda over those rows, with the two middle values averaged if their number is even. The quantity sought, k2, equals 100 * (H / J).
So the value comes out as 125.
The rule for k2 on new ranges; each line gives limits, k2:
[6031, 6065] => 121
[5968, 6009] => 105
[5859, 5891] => 127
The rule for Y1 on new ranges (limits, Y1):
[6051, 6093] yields 2.19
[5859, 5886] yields 2.15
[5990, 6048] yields 2.06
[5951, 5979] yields 2.20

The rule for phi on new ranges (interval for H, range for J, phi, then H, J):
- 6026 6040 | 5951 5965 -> 0.98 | 3.27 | 3.19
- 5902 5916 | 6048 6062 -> 1.04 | 3.16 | 3.29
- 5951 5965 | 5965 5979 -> 1.01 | 3.19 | 3.24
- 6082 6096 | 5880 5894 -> 0.95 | 3.22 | 3.05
